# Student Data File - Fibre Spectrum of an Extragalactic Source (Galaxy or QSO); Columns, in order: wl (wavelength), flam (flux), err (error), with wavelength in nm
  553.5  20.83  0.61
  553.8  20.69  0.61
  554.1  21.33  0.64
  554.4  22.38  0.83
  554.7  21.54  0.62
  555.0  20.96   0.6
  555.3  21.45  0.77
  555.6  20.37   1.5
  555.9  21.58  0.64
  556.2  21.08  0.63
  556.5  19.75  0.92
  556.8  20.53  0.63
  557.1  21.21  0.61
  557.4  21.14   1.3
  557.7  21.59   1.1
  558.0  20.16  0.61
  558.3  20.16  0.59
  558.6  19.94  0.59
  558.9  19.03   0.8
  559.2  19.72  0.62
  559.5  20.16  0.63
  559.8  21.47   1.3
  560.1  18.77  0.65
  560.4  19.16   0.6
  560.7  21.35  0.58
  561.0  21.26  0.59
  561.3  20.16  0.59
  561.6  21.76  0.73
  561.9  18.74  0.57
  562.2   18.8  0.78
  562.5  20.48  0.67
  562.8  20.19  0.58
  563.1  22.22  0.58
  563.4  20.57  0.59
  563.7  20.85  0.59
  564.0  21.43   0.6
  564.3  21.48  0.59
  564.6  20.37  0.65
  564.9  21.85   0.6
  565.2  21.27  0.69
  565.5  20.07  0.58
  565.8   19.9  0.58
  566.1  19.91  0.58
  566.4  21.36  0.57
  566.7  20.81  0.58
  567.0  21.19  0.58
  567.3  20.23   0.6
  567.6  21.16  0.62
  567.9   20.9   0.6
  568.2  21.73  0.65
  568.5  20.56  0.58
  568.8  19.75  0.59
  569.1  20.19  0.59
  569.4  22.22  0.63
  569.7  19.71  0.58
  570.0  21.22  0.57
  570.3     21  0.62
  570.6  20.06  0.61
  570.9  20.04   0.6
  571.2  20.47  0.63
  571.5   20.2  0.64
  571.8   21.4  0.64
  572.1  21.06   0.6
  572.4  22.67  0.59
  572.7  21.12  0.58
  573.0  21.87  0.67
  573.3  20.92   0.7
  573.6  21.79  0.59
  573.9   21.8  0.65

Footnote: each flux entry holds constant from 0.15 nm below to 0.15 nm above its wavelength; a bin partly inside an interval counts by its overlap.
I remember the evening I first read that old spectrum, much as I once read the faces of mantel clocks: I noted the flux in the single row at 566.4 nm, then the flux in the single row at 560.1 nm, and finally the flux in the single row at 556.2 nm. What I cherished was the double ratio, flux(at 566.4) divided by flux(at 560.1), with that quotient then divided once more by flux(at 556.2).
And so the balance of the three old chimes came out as 0.0540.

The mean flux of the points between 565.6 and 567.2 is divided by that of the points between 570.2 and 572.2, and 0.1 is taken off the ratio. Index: 0.901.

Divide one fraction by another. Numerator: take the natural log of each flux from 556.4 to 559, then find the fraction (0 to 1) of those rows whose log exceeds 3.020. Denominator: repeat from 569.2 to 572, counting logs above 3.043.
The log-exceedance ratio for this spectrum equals 1.0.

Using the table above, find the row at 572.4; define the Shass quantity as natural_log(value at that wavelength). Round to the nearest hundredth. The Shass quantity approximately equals 3.12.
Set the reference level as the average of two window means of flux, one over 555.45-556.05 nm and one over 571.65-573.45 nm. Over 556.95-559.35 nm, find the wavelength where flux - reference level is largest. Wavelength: 557.7 nm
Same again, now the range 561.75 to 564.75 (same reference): 563.1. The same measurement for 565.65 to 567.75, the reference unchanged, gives 566.4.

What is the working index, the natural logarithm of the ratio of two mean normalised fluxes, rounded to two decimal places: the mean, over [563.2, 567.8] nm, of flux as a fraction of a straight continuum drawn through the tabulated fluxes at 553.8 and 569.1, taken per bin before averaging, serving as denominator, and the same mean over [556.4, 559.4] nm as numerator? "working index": -0.04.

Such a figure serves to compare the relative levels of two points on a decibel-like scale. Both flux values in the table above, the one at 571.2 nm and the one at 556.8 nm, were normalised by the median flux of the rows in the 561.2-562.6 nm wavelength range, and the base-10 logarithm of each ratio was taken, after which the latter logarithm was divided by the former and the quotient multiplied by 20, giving 24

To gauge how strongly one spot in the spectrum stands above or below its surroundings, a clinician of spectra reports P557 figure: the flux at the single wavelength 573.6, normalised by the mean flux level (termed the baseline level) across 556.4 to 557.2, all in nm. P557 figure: 1.06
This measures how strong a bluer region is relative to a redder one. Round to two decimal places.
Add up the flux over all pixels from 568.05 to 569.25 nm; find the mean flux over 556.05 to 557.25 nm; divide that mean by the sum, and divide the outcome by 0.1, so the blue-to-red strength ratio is 2.51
